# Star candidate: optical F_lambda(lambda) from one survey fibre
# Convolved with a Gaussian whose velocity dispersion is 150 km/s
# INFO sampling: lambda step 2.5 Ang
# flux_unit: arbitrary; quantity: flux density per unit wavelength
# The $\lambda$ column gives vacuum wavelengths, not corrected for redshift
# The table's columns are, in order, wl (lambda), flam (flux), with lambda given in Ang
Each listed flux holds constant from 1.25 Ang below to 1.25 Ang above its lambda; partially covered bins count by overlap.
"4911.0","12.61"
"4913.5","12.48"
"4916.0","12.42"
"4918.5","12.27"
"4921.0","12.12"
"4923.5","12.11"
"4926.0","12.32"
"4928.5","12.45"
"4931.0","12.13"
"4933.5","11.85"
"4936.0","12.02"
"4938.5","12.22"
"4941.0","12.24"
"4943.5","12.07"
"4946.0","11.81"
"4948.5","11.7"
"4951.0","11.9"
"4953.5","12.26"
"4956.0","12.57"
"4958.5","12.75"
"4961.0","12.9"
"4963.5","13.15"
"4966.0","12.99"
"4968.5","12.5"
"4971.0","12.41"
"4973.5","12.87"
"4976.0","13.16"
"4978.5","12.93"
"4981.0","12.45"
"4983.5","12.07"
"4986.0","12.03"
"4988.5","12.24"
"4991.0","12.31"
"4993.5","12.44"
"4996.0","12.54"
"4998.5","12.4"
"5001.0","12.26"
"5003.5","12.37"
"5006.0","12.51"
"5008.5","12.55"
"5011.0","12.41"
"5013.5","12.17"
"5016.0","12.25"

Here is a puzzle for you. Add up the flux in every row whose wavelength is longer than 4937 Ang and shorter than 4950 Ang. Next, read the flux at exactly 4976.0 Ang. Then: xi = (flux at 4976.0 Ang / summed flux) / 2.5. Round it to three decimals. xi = 0.088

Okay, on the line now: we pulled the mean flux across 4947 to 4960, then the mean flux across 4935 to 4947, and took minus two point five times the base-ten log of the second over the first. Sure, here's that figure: 0.01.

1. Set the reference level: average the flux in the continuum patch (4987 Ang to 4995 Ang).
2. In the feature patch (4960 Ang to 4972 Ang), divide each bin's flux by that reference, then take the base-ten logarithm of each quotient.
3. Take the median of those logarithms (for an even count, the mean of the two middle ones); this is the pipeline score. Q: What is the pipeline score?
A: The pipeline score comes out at 0.020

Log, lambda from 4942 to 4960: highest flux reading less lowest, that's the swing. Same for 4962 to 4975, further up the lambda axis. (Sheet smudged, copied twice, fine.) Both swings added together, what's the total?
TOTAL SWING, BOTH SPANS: 1.8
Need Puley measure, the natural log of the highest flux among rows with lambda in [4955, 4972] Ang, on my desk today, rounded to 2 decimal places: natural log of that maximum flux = 2.58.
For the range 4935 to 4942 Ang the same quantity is 2.50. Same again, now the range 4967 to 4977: 2.58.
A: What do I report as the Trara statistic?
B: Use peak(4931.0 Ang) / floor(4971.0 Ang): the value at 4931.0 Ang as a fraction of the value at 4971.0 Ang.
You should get 0.98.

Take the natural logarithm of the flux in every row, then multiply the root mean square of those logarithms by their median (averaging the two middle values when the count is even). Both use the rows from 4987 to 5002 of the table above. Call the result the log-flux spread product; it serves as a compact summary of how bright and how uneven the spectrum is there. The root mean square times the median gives 6.32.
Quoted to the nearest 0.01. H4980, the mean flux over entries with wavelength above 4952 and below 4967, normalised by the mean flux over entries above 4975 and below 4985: 1.01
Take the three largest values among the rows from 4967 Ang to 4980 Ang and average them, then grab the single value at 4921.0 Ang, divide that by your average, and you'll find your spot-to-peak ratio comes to 0.93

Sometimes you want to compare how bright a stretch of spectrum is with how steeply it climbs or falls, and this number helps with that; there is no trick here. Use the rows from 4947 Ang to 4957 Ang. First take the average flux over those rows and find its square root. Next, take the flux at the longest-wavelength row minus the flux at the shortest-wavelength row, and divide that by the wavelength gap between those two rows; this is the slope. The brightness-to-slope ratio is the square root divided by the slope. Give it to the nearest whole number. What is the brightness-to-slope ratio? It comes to 30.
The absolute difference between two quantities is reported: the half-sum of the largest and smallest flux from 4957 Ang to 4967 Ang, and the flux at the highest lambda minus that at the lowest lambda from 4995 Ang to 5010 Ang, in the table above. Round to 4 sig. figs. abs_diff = 12.94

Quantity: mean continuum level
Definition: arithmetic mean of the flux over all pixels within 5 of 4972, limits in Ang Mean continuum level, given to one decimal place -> 12.7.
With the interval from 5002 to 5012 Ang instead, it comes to 12.5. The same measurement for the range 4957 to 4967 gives 12.9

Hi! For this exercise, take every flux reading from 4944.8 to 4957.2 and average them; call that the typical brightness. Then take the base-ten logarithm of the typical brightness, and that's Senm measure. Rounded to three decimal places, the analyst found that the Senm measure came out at 1.081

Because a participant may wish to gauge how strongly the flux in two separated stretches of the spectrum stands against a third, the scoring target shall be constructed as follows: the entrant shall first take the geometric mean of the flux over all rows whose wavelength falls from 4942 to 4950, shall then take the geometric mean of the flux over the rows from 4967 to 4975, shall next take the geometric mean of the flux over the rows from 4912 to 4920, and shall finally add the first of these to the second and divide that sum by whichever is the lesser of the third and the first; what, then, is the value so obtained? 2.06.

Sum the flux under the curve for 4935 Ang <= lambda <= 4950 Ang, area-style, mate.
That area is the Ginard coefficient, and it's 180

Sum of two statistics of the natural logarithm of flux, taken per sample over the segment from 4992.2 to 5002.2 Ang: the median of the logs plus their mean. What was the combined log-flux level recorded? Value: 5.04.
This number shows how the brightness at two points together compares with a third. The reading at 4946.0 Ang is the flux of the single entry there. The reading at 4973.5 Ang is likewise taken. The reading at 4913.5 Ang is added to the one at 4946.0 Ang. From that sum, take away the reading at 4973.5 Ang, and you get 11.42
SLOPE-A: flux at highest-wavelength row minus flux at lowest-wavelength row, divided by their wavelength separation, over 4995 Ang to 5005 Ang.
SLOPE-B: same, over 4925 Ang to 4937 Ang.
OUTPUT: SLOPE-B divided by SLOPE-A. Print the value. 1.3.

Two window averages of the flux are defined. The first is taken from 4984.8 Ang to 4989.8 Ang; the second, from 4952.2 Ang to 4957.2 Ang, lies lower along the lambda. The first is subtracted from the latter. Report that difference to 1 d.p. 0.3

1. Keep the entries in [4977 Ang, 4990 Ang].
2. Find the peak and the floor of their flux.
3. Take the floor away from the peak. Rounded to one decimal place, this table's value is 0.9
